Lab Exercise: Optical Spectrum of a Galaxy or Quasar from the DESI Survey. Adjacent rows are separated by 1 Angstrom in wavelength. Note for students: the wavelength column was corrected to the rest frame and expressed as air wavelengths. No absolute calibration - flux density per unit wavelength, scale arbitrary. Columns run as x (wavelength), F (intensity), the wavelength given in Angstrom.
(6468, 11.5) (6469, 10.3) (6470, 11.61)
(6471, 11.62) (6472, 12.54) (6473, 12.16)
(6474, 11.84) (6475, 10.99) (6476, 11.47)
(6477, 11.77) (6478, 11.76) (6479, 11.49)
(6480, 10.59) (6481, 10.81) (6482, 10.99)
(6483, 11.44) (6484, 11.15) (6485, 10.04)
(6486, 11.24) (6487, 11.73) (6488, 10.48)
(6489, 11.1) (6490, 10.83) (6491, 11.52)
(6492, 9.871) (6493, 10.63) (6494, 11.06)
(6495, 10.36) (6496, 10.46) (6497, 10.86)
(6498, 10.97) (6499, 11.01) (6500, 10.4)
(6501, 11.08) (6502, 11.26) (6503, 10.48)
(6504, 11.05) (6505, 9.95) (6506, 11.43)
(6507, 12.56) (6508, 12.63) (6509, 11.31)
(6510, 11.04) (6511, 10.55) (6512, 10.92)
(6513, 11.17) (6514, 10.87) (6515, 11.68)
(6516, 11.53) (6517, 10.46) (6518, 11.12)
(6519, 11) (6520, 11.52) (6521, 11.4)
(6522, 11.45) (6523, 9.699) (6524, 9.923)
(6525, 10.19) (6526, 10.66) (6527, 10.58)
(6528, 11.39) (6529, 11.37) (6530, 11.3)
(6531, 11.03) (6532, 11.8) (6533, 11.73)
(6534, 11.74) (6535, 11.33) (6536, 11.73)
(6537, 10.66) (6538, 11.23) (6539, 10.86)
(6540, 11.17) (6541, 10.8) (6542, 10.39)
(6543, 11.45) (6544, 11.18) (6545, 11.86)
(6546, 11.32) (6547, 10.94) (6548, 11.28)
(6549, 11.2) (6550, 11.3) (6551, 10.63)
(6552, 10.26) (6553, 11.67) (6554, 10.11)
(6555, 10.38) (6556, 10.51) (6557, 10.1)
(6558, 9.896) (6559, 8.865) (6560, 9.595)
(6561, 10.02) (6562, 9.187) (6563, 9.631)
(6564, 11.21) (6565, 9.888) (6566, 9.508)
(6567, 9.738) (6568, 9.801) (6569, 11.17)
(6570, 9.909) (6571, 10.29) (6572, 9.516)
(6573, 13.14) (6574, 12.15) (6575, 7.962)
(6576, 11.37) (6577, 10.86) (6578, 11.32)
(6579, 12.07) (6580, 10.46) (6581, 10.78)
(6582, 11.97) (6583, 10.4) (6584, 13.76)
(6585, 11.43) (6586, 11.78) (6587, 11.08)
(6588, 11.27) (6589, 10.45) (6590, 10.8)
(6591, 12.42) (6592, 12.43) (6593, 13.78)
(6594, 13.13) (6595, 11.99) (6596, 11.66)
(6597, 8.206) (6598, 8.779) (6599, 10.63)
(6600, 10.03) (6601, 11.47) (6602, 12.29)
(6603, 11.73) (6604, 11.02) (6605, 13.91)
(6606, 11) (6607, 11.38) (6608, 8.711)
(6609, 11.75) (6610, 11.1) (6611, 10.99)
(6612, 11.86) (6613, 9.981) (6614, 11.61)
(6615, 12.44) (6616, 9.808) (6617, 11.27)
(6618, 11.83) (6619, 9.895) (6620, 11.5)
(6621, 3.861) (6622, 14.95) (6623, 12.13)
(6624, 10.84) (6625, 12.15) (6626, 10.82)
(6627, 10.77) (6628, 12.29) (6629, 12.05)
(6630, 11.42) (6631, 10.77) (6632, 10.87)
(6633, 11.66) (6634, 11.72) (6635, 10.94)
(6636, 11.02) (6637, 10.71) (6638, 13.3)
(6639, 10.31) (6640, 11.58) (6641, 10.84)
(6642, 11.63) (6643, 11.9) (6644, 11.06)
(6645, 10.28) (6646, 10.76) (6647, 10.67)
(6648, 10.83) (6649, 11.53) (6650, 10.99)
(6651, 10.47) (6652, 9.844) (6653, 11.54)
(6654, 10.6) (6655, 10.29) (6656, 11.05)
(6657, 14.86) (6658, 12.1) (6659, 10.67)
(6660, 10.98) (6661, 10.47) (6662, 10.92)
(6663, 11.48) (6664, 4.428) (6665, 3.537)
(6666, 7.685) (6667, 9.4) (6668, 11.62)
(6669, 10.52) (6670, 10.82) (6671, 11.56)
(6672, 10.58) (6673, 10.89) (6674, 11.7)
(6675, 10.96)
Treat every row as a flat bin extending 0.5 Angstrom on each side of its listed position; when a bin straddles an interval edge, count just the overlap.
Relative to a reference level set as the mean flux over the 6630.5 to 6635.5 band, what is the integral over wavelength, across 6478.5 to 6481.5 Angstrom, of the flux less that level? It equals -1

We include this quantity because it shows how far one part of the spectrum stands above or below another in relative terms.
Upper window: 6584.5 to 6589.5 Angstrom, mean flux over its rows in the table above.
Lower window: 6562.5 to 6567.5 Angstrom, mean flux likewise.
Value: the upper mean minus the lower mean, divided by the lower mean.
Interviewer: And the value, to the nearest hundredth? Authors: 0.12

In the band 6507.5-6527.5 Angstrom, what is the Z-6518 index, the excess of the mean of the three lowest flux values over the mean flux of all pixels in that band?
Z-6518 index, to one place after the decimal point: -1.0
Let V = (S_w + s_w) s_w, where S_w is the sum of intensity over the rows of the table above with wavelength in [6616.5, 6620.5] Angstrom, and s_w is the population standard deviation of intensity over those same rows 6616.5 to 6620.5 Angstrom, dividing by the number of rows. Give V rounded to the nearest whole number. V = 33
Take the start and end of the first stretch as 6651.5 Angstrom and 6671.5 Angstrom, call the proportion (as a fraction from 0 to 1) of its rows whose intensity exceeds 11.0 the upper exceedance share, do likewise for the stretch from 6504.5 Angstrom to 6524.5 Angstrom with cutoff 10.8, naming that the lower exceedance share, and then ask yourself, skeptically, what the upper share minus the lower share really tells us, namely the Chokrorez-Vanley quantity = -0.4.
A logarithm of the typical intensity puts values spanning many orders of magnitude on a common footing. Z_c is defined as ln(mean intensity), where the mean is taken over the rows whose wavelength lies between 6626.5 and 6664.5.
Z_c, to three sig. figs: 2.40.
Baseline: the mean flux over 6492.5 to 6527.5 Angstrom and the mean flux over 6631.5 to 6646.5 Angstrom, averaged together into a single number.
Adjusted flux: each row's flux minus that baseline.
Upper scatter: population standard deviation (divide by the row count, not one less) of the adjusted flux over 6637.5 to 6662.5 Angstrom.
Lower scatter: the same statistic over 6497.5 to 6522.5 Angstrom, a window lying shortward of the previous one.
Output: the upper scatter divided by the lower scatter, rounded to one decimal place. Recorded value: 1.8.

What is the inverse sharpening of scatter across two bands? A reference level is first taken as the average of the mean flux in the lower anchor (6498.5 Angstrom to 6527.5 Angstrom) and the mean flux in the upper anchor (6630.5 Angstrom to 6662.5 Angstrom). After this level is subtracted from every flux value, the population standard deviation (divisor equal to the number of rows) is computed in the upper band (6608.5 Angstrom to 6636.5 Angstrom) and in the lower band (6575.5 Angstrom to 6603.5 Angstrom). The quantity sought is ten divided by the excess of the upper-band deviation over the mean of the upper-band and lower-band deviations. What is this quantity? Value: 42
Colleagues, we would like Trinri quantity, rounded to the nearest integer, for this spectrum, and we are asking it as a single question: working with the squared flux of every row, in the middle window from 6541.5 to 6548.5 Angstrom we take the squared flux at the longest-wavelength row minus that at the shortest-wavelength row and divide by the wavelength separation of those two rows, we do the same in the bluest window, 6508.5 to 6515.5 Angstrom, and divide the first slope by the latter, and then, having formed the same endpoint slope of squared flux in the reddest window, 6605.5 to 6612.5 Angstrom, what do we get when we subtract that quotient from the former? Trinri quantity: 1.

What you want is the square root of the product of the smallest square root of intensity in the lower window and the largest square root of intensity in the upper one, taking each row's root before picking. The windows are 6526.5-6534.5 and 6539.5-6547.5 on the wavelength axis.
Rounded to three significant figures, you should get 3.35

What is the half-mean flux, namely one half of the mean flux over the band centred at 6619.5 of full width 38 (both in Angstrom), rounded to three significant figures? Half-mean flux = 5.63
